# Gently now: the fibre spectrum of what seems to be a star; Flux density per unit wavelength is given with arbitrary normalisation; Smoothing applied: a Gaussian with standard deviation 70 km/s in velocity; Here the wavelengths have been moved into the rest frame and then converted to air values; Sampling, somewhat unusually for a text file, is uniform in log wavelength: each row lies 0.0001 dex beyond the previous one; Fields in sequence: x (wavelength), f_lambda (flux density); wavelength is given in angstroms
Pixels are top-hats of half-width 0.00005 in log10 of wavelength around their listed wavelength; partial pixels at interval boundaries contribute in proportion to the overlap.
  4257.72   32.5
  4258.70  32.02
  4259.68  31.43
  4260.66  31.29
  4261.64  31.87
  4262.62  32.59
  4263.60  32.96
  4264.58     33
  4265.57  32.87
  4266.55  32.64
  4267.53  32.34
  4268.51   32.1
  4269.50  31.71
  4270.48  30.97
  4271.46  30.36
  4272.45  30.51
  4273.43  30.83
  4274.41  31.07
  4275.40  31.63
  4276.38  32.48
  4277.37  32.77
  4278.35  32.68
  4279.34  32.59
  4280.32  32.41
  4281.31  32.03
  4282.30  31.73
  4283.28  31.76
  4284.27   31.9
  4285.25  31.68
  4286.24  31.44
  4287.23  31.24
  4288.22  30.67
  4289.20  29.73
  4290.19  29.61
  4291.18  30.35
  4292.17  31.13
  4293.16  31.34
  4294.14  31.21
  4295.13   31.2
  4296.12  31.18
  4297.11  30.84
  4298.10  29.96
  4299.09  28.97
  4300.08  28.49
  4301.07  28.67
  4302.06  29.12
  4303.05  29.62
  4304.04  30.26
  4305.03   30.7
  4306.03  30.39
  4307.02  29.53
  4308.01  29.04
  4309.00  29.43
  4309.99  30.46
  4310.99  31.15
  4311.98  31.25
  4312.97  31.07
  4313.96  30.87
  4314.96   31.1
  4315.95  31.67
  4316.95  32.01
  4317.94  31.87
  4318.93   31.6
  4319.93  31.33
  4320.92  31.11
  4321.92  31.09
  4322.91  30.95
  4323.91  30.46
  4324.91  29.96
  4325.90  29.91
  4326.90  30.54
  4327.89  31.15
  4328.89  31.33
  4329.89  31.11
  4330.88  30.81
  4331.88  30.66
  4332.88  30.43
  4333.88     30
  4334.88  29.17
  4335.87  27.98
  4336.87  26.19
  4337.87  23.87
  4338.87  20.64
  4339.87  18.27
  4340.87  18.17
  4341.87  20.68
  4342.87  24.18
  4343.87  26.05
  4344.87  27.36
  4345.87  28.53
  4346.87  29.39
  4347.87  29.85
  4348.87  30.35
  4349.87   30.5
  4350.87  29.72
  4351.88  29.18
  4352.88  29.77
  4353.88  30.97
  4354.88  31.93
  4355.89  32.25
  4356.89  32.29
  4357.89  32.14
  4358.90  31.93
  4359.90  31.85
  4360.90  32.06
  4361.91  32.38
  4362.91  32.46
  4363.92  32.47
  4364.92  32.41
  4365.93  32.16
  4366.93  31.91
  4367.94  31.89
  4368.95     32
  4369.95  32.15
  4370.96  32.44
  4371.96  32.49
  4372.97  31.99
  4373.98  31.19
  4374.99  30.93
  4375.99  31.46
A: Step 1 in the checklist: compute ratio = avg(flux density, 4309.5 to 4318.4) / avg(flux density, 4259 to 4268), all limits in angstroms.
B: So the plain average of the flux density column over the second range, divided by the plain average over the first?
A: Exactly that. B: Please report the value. 0.97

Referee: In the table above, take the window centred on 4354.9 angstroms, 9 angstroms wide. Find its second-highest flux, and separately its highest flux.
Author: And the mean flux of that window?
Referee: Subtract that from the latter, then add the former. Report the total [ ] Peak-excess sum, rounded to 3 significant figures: 33.4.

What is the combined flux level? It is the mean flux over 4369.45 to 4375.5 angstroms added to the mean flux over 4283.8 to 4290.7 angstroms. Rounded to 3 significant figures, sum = 62.8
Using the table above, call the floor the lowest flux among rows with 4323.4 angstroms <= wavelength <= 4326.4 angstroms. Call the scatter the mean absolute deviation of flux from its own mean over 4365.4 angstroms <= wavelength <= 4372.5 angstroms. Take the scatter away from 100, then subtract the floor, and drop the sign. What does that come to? 69.9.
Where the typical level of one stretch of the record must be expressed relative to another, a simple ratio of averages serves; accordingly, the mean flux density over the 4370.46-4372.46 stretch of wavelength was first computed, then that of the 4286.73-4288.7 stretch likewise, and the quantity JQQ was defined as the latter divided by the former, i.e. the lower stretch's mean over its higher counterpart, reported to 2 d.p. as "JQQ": 0.95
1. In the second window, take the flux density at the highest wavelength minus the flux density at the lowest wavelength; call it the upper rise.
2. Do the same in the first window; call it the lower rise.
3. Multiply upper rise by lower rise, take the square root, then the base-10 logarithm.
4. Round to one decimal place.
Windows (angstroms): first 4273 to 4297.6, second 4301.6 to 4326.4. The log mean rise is -1.1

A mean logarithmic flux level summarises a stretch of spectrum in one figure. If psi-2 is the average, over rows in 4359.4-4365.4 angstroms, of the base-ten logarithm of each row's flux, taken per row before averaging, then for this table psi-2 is 1.51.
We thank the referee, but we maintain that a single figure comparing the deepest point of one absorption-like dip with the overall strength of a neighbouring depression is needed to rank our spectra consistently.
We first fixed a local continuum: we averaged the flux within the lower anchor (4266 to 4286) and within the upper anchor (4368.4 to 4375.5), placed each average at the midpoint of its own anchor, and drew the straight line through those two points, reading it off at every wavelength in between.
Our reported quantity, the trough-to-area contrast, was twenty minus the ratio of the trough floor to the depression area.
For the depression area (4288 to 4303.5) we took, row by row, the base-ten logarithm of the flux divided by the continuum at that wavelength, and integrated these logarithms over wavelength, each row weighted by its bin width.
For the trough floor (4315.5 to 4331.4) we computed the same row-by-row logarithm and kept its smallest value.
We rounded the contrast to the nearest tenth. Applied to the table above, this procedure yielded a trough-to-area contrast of 19.9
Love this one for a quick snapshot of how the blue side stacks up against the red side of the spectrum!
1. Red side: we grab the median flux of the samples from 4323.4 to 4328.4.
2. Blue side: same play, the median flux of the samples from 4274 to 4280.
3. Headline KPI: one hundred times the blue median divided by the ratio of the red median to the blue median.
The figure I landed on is 3475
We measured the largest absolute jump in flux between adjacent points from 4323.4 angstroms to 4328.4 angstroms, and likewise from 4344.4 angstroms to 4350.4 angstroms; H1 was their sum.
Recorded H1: 1.80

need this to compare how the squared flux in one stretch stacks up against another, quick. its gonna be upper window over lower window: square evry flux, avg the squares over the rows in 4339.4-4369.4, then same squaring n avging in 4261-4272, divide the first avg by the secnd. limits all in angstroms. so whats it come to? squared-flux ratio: 0.86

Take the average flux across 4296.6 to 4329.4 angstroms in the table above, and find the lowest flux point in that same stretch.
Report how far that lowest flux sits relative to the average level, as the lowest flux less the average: -1.99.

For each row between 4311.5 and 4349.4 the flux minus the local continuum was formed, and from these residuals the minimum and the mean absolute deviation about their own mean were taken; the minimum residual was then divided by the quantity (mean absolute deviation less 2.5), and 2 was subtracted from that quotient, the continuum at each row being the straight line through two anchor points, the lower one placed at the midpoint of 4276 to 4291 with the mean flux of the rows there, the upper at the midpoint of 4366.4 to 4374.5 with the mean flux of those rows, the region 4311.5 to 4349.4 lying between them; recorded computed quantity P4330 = -37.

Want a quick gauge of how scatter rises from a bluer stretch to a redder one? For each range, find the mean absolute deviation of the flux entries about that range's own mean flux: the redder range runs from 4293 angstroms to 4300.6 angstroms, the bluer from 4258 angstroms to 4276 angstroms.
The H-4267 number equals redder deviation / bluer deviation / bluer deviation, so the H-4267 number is 1.9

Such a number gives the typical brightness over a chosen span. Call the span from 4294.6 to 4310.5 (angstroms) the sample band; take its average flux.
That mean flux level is 29.9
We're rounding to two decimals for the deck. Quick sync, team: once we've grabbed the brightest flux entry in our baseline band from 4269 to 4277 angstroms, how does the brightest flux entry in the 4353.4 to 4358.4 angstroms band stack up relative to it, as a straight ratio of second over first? 0.99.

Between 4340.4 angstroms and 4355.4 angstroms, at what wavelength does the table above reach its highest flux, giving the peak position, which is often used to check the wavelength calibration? 4354.88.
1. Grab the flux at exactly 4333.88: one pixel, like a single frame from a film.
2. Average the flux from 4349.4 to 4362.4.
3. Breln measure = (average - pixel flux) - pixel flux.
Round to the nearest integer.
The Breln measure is -29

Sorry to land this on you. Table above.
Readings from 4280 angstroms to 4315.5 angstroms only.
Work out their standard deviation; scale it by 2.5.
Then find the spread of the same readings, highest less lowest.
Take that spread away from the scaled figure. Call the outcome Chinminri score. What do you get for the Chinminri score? -1.4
